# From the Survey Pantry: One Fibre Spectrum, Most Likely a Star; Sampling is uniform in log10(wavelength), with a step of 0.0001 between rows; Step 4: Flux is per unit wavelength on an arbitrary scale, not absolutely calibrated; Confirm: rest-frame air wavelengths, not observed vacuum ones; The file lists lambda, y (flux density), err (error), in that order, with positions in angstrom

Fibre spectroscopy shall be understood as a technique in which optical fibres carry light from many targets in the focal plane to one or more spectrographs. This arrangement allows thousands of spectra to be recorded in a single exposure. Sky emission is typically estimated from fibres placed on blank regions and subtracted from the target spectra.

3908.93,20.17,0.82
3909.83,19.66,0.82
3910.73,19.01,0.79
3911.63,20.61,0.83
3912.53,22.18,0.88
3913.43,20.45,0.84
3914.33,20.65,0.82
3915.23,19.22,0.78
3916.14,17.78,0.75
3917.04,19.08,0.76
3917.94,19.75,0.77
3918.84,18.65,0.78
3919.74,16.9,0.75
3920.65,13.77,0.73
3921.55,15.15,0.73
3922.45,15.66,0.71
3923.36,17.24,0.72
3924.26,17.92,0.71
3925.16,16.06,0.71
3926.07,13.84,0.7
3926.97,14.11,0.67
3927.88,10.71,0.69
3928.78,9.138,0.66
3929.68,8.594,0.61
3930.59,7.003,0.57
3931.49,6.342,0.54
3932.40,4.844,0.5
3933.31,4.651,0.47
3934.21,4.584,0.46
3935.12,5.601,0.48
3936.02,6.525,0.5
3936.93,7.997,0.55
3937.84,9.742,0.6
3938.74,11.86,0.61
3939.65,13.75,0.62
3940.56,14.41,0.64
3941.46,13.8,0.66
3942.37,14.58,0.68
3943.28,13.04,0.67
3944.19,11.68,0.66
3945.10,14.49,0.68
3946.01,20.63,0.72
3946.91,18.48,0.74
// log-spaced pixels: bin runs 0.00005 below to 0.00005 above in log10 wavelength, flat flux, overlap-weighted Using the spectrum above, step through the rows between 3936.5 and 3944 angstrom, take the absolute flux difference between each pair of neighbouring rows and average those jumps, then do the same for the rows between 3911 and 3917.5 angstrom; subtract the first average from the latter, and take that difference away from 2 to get 2.06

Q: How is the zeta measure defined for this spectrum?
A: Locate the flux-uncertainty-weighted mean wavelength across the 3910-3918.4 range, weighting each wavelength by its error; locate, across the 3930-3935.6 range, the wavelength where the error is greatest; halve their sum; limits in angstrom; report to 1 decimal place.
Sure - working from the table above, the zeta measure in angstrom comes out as 3922.4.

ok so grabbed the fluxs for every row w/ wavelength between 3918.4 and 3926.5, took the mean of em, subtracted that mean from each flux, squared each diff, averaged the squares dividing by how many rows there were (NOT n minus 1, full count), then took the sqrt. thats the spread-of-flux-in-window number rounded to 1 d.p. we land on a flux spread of 1.6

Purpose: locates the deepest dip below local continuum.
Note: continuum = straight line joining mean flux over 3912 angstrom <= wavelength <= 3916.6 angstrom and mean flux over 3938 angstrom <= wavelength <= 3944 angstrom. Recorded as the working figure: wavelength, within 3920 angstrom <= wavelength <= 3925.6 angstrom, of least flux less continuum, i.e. 3920.65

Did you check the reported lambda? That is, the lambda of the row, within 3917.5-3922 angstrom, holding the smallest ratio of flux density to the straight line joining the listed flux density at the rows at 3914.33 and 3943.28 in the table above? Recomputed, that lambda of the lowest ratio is 3920.65 angstrom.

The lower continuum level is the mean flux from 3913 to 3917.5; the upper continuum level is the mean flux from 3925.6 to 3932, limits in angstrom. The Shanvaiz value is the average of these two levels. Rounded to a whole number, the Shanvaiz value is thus 15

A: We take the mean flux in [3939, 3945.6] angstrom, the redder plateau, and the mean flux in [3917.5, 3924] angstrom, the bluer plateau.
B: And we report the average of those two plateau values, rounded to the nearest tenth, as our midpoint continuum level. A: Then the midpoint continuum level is 15.2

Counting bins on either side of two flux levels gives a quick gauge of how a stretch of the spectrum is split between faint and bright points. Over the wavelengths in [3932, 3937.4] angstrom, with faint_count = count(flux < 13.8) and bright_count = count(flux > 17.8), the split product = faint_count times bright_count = 0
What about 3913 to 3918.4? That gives 0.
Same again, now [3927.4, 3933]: 0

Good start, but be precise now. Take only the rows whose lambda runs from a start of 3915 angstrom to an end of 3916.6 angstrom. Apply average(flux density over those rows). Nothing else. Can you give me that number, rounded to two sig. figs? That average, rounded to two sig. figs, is 18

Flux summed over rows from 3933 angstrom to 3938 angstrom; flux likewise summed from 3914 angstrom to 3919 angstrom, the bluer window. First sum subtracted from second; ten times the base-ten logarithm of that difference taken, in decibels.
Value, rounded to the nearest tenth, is 18.8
